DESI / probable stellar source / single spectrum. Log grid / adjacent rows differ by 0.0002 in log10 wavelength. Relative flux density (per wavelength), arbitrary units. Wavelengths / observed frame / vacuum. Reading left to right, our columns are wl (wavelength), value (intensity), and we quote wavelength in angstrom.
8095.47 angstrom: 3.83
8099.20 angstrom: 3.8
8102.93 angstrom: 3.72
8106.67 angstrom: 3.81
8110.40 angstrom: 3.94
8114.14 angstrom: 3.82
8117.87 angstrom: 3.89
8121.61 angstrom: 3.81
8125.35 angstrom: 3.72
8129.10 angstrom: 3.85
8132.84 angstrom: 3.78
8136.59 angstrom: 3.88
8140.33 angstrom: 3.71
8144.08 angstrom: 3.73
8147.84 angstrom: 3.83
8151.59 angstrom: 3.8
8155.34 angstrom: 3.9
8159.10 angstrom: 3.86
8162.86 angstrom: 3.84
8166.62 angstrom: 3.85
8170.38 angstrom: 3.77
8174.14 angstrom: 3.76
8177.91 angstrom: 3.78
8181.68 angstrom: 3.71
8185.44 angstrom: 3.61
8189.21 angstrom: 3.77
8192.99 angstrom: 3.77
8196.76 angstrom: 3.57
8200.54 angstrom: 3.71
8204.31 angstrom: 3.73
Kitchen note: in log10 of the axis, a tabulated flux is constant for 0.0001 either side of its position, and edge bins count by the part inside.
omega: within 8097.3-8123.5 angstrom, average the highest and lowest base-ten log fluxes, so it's 0.583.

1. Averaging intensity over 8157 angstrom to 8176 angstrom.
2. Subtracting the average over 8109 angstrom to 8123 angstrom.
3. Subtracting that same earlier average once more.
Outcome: -3.91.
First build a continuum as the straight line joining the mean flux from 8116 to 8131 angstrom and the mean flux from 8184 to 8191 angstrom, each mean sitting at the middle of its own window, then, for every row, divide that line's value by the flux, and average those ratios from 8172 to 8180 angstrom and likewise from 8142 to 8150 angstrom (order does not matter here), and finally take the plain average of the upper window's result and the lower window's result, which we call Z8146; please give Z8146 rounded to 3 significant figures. 0.992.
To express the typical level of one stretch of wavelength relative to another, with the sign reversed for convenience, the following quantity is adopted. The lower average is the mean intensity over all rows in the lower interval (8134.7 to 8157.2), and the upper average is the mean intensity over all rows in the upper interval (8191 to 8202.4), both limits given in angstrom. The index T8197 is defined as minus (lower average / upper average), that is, -1.03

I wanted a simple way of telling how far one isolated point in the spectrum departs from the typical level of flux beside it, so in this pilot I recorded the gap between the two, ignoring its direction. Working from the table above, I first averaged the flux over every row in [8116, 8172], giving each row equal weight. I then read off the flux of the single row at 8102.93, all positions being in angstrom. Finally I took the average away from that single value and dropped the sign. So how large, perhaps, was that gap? 0.095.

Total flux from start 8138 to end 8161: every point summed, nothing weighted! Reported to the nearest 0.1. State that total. 22.8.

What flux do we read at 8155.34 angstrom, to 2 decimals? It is 3.90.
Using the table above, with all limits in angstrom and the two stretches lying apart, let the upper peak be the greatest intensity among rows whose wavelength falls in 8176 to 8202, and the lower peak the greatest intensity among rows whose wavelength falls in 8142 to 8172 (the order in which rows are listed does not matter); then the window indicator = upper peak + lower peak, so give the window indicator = 7.68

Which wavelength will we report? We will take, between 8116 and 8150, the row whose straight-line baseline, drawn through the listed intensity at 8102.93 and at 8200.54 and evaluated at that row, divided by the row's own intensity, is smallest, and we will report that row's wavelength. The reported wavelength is 8117.87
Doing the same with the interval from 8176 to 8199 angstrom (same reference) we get 8177.91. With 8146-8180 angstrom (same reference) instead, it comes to 8155.34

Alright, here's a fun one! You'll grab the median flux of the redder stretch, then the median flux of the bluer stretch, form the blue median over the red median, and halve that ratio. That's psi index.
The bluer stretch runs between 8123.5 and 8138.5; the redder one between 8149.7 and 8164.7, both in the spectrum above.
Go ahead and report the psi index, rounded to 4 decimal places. 0.4955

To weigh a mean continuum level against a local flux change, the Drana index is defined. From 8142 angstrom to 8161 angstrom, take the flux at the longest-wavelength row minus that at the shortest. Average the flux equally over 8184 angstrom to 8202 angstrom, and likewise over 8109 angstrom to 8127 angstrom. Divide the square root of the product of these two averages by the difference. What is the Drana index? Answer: 29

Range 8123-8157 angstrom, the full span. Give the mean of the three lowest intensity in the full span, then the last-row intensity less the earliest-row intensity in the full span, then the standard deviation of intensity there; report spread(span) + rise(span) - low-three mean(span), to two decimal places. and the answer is -3.47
